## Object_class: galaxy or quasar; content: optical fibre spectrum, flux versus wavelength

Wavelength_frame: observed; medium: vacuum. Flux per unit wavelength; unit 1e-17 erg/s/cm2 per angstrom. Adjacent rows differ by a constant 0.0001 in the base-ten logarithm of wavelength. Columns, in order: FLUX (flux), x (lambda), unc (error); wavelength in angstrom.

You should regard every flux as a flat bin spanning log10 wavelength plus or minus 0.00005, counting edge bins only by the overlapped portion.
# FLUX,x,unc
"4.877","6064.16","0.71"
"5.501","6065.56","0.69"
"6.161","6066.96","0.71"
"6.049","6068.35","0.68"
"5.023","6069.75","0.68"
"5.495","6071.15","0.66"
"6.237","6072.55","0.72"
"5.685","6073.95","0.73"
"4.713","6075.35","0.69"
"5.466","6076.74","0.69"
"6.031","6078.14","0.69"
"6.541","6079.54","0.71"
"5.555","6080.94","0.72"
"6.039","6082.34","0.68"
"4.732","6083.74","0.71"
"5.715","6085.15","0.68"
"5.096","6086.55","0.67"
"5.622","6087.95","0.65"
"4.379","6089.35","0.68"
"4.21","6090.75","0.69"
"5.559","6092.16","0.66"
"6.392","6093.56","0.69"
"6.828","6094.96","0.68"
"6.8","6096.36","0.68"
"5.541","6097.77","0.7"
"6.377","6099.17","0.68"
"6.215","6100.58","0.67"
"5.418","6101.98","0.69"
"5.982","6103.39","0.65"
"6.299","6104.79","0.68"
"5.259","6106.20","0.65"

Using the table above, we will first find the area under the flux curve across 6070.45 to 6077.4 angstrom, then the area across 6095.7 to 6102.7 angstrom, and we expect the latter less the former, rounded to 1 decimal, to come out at 4.0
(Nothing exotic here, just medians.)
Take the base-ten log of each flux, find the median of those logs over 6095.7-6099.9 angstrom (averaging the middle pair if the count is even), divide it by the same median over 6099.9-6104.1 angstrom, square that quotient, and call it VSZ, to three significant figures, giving 1.07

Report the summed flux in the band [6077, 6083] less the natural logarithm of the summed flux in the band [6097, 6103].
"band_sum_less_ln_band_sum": 21.0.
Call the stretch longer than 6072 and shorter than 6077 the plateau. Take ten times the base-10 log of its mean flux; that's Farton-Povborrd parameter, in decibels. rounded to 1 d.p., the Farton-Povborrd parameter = 7.4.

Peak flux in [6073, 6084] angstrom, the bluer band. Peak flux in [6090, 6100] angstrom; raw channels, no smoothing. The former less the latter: -0.29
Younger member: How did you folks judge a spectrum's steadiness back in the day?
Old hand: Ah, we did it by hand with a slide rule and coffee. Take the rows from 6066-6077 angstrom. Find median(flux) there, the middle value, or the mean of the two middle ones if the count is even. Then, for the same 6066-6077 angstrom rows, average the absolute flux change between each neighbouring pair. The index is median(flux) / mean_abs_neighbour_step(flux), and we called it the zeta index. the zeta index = 8.5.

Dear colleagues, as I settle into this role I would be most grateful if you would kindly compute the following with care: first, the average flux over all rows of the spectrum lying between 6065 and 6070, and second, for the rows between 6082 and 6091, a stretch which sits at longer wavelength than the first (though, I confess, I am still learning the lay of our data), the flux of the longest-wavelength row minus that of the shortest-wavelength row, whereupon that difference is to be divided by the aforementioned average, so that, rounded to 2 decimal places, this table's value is -0.32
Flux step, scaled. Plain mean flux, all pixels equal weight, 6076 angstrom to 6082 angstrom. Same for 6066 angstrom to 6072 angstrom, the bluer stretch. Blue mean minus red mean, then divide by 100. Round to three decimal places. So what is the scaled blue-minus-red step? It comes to -0.002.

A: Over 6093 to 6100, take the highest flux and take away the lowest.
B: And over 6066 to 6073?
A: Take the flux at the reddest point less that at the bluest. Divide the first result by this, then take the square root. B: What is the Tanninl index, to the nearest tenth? 4.1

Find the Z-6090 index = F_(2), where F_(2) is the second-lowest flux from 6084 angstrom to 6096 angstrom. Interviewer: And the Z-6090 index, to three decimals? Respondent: 4.379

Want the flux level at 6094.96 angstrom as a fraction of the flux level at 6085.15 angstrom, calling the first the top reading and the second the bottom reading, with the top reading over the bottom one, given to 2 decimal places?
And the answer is 1.19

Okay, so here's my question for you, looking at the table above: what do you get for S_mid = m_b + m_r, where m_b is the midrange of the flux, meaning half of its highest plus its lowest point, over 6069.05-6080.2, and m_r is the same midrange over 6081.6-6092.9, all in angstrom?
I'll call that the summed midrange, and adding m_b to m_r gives 10.8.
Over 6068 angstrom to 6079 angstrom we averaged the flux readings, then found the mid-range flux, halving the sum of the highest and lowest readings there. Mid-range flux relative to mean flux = 0.98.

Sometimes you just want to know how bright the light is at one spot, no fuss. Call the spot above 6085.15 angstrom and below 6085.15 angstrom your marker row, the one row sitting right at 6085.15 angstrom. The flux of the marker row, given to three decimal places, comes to 5.715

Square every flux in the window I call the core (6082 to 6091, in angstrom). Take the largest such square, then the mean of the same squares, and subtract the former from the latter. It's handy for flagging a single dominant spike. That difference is -10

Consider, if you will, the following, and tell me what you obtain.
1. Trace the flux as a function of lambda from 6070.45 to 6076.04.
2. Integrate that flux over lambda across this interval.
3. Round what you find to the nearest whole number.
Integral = 31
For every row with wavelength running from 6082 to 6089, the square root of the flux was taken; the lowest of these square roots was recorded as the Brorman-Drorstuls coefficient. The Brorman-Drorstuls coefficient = 2.18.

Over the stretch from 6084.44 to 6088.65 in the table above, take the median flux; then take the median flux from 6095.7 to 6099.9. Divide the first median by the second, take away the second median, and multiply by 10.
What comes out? -55.0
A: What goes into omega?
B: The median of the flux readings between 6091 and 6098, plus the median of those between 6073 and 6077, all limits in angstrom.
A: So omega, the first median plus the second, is 11.9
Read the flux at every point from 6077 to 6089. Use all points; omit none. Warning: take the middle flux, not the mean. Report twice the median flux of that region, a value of 11.3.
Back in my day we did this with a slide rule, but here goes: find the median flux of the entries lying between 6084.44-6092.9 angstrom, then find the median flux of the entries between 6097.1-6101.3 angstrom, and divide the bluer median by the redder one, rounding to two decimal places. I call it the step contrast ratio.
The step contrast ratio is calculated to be 0.86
